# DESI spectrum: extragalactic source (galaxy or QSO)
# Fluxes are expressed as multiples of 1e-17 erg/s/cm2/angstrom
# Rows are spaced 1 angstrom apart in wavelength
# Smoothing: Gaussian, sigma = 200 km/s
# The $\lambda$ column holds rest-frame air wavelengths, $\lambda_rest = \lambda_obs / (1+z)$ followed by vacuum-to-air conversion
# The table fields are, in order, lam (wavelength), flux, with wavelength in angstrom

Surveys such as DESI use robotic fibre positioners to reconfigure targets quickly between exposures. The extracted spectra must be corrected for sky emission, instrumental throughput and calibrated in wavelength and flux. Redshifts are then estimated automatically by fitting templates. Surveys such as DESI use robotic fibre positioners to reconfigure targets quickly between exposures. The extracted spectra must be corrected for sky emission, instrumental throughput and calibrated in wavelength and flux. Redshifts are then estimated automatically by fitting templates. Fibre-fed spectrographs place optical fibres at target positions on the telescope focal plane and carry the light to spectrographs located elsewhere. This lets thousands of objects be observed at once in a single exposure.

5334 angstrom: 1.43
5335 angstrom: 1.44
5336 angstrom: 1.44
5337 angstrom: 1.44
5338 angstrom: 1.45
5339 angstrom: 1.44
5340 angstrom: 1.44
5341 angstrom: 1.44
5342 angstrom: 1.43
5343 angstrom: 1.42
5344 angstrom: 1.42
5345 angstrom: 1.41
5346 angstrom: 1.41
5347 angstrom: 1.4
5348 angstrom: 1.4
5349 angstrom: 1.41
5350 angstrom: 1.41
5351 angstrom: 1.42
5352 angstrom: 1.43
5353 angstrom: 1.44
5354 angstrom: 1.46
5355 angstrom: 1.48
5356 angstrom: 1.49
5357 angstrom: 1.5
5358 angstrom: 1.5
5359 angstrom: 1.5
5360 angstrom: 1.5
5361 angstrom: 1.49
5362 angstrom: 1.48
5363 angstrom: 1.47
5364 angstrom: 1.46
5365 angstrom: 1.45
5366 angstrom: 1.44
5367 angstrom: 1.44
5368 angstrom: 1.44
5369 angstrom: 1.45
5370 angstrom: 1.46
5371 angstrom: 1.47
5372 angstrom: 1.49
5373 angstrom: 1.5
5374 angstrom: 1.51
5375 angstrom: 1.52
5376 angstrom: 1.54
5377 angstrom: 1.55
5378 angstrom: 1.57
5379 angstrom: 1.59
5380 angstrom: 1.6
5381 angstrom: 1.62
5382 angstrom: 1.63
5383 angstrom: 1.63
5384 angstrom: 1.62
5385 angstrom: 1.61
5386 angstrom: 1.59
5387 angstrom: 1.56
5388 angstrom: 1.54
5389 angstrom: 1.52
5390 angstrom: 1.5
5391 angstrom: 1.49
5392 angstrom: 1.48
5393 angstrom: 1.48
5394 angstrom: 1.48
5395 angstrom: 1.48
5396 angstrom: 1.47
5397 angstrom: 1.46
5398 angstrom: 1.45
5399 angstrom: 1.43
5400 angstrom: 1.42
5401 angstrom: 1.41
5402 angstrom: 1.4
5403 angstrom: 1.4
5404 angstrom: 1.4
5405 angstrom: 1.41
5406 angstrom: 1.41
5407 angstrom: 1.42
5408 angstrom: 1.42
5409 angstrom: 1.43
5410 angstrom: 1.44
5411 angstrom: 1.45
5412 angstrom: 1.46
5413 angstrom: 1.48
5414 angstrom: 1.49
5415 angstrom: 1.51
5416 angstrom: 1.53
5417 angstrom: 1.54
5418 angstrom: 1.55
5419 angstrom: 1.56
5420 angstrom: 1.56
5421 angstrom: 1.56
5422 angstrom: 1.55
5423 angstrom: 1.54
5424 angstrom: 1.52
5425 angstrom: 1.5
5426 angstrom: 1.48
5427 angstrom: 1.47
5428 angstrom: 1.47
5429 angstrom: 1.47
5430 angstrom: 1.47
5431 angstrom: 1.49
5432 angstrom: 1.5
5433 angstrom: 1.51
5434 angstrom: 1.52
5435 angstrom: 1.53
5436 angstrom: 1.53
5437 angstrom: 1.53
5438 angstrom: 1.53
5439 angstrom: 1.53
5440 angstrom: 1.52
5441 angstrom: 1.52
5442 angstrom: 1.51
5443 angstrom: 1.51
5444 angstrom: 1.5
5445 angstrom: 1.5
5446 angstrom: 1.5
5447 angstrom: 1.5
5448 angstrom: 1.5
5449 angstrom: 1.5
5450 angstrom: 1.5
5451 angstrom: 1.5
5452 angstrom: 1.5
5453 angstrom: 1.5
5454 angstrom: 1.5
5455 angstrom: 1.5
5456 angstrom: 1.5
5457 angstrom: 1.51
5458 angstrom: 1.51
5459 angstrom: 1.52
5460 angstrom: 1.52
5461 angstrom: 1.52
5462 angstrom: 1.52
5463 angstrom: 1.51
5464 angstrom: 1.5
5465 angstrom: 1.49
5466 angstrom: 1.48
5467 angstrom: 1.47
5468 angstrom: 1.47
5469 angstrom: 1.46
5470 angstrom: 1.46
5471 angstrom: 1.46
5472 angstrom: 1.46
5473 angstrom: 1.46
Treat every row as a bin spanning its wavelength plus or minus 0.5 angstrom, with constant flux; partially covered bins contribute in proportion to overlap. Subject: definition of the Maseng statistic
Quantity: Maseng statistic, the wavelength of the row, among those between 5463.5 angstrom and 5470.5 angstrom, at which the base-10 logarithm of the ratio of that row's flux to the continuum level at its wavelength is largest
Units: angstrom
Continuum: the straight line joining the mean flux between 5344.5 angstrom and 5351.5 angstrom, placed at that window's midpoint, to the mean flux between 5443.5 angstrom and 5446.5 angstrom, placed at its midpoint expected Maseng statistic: 5464 angstrom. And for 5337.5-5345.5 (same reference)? 5338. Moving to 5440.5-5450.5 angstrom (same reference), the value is 5441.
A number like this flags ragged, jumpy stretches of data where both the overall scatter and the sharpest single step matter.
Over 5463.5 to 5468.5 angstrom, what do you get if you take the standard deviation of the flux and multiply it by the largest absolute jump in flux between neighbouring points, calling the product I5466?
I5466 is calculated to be 0.0001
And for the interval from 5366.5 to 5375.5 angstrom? 0.0006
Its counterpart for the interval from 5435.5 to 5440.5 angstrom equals 0.0000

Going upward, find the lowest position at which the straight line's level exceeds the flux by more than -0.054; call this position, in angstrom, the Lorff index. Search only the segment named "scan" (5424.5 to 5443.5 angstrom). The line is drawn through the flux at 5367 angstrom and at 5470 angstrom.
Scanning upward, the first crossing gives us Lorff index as 5425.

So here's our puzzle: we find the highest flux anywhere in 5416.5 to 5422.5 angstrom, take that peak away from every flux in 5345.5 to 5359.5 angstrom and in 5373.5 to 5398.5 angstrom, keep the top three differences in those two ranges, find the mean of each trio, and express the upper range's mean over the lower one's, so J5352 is -1.1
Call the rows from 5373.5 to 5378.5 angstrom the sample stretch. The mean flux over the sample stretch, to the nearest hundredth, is 1.54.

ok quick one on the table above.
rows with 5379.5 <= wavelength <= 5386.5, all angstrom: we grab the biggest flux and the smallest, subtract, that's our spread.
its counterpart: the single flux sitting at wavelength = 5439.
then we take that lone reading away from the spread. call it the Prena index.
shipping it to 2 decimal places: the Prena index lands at -1.49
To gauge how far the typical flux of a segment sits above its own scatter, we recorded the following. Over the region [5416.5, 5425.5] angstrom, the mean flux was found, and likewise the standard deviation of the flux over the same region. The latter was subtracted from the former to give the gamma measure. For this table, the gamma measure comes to 1.52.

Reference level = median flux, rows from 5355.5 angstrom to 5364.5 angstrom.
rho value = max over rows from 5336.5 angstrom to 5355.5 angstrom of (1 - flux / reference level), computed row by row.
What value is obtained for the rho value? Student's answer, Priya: 0.060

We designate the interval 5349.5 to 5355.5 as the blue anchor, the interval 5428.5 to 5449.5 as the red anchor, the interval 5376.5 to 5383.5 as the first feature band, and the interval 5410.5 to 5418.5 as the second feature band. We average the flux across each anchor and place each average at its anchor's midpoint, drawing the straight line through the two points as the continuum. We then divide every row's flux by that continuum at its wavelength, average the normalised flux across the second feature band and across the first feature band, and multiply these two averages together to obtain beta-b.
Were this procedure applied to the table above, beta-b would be 1.103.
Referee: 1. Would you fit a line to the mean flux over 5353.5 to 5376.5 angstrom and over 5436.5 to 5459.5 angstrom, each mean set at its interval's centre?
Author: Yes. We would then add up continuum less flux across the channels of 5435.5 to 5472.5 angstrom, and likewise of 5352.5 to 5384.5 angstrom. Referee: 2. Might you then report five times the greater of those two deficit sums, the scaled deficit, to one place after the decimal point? 1.7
